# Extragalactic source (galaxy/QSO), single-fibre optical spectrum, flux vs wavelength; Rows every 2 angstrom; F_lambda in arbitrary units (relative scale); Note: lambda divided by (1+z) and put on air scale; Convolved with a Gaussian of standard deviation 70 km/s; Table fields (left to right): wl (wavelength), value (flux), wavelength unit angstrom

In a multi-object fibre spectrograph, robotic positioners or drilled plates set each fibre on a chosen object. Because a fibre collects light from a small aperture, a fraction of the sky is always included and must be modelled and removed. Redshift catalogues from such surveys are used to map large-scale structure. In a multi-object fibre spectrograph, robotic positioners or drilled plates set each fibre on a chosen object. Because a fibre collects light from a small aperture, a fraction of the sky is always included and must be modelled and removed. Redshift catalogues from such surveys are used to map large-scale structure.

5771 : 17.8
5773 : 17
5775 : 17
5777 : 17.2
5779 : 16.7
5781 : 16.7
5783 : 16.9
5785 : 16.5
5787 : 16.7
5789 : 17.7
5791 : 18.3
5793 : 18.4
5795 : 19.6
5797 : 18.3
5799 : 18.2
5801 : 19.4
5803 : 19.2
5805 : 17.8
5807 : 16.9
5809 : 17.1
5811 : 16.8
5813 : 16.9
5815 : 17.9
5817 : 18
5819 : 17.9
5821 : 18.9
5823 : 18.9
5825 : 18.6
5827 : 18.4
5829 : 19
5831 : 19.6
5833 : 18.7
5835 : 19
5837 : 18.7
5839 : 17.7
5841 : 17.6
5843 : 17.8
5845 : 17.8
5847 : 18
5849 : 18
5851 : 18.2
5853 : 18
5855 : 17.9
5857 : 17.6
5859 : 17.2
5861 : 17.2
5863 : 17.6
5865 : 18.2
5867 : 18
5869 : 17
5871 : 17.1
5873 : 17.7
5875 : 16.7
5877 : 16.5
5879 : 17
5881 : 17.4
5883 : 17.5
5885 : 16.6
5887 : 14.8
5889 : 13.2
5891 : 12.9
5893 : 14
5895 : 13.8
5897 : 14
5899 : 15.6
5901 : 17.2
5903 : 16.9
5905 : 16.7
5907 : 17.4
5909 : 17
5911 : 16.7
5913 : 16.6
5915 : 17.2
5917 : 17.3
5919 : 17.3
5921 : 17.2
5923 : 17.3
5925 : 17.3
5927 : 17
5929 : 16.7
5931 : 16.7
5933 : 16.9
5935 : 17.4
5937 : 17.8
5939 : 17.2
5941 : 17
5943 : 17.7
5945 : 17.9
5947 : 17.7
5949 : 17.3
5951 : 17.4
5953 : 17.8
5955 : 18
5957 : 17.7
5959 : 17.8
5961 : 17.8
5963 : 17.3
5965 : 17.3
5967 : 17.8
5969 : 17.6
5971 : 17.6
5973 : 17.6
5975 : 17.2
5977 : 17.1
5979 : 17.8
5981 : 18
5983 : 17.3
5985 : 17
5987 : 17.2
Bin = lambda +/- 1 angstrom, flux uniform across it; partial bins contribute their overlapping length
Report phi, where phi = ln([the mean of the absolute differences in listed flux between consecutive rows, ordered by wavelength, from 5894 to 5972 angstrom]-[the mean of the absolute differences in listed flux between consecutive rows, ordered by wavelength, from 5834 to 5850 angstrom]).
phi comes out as -2.60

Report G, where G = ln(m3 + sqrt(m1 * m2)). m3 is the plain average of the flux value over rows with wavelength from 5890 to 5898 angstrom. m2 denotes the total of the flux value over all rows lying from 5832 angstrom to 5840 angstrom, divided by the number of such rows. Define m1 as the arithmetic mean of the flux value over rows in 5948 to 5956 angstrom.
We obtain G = 3.46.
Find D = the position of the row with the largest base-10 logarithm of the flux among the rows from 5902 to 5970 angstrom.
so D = 5955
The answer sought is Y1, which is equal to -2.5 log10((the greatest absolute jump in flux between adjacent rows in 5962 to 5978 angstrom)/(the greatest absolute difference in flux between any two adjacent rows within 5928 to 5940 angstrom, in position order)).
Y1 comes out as 0.2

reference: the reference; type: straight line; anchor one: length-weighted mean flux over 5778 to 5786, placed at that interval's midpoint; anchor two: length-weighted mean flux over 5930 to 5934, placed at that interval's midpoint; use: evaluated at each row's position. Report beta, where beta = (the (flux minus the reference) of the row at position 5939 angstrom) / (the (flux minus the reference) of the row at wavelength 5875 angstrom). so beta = -6.4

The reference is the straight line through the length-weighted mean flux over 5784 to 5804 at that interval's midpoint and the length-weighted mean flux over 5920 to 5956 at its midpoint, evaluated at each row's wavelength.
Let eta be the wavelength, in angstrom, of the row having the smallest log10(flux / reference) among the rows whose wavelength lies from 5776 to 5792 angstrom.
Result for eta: 5785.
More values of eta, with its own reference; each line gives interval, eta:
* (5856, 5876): 5875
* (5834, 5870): 5869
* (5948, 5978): 5977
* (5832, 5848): 5841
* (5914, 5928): 5927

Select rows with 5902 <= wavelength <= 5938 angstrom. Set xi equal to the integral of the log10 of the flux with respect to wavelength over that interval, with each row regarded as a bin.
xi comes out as 44.4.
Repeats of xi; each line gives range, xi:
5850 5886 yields 44.7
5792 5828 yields 45.3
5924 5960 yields 44.7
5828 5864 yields 45.3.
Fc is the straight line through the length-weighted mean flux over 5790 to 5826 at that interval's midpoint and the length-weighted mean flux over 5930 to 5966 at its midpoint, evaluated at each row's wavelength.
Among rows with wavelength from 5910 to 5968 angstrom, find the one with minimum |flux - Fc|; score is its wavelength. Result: 5951 angstrom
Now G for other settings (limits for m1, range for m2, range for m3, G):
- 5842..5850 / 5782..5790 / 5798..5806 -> 3.59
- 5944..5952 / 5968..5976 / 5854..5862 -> 3.56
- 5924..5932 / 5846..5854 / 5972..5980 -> 3.55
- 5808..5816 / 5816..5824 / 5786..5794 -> 3.57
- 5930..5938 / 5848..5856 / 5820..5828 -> 3.59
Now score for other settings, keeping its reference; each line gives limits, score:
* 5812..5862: 5847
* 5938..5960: 5951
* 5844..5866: 5847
